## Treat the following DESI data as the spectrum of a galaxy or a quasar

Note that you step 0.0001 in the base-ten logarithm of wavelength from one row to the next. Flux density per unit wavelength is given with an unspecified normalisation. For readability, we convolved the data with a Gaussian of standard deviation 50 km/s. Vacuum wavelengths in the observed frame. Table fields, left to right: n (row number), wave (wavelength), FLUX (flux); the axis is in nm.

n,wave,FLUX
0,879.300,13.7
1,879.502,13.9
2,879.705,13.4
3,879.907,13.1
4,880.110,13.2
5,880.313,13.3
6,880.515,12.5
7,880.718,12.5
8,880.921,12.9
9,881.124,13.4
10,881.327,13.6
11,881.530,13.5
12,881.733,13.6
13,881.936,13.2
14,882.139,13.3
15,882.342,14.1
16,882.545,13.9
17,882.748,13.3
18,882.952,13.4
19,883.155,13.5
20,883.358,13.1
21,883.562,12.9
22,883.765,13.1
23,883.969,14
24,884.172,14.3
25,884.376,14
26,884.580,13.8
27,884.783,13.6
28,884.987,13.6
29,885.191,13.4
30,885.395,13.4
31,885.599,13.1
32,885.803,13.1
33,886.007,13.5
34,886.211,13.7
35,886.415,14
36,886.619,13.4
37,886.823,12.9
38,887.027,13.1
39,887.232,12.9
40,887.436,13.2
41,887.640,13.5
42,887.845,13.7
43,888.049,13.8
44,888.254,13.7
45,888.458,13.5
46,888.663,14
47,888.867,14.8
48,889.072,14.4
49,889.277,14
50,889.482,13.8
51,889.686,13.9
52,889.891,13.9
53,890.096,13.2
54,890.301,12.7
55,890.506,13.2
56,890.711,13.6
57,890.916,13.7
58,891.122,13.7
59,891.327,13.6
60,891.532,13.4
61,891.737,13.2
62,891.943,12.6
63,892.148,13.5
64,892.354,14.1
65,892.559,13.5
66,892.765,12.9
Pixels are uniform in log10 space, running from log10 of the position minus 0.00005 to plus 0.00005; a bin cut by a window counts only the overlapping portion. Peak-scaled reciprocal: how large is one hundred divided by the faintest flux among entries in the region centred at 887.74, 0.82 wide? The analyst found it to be 7.58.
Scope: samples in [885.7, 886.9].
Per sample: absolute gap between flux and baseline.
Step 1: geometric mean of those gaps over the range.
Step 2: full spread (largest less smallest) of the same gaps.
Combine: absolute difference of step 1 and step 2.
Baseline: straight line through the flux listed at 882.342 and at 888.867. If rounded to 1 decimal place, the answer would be 0.1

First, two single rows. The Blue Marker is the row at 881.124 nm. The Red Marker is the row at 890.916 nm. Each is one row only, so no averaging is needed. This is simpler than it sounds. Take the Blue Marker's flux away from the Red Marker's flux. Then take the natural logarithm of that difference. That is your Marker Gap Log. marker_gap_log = -1.2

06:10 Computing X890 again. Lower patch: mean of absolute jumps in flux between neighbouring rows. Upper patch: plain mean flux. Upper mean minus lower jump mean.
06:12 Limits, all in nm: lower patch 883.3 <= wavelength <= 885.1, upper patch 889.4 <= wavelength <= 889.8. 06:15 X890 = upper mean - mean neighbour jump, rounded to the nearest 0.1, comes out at 13.6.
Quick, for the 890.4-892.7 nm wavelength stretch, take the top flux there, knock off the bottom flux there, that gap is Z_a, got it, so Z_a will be 1.5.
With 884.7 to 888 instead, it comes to 1.1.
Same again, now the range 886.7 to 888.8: 1.1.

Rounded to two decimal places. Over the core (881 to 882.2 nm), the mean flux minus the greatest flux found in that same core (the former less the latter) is -0.17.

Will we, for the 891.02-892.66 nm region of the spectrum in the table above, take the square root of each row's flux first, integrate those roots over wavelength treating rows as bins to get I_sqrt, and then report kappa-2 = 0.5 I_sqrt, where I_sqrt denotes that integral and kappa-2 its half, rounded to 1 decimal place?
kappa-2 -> 3.0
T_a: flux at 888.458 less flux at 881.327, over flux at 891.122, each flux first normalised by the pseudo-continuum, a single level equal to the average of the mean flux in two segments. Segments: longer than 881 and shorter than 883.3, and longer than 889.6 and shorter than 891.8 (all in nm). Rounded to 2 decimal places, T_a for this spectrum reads -0.01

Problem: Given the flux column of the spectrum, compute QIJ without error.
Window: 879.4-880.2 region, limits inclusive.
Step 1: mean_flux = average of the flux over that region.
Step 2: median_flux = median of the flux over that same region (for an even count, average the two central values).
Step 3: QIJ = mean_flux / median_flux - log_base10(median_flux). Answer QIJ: -0.116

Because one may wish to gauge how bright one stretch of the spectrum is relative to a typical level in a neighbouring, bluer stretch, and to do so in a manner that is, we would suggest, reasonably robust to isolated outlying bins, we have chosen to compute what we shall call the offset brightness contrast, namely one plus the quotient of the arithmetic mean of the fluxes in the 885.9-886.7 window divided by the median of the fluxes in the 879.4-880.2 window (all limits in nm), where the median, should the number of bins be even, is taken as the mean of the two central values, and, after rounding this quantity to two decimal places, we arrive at 2.03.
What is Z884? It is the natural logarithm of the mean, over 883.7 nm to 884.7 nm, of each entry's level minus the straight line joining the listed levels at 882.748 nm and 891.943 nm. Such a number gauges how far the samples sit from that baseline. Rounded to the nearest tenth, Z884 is -0.4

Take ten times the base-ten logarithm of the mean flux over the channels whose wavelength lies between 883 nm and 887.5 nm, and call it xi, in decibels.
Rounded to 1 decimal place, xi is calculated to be 11.3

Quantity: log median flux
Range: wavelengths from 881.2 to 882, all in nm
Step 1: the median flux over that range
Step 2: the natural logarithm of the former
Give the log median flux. 2.61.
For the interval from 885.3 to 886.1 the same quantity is 2.58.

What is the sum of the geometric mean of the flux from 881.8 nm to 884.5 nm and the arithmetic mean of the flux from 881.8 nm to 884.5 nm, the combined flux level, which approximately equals 27.1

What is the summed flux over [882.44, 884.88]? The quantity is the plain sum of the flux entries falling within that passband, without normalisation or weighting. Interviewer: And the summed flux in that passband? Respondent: 163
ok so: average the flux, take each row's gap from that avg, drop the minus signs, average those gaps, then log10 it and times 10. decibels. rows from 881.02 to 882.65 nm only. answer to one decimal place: -6.5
